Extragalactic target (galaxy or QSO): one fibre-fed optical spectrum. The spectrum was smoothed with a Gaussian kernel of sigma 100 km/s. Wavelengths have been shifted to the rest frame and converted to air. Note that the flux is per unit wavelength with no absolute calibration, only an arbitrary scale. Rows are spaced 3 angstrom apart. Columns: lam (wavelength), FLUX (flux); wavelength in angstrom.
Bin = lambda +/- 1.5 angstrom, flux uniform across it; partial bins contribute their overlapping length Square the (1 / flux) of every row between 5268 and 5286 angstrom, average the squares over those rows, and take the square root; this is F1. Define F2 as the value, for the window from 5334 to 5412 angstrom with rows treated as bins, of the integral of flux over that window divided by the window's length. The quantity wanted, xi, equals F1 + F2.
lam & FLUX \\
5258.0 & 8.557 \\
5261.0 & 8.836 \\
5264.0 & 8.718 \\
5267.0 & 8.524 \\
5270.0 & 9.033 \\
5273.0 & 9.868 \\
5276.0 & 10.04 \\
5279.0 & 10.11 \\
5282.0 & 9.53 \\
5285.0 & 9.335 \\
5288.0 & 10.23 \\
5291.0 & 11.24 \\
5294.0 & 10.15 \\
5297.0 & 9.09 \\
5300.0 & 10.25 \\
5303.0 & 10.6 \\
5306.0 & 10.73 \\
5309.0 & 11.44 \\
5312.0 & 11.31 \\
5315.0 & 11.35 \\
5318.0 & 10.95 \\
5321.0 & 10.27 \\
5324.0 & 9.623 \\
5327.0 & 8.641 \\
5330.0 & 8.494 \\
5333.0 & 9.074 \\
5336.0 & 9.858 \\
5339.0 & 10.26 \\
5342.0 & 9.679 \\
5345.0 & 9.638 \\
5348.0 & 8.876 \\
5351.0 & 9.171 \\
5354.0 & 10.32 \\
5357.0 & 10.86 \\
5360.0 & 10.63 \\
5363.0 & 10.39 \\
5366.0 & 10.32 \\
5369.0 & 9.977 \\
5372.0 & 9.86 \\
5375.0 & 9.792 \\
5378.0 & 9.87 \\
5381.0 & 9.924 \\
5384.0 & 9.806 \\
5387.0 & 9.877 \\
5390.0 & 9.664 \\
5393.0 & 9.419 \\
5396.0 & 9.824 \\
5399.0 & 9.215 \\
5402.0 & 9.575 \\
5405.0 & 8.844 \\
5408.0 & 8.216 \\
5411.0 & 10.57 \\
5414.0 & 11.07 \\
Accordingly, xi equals 9.9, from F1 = 0.104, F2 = 9.8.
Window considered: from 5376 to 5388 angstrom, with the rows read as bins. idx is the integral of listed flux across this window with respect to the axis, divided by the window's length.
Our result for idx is 9.9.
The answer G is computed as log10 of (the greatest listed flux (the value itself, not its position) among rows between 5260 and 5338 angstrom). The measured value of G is 1.06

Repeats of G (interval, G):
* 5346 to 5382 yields 1.04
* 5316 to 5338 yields 1.04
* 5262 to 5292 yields 1.05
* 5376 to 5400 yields 1.00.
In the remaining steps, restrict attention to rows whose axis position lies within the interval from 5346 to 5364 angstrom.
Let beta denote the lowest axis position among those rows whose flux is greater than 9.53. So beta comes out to 5354.0 angstrom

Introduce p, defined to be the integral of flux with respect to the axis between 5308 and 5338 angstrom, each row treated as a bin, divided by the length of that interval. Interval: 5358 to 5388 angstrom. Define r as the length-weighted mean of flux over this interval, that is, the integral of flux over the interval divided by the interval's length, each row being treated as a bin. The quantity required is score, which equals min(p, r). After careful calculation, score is 10.06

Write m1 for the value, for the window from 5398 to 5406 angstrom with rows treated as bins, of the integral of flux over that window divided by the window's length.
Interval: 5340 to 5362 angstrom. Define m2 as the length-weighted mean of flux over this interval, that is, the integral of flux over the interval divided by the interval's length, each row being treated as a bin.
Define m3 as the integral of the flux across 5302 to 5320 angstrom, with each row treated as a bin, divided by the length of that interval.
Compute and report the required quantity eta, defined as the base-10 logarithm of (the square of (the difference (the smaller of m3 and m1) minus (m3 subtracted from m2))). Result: 2.03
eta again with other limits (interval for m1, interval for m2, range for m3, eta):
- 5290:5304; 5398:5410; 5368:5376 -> 2.06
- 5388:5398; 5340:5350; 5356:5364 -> 2.07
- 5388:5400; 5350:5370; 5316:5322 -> 2.00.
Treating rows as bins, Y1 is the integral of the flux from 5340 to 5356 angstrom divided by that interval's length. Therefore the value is 9.6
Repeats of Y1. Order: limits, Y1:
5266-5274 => 9.1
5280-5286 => 9.5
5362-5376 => 10.1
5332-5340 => 9.7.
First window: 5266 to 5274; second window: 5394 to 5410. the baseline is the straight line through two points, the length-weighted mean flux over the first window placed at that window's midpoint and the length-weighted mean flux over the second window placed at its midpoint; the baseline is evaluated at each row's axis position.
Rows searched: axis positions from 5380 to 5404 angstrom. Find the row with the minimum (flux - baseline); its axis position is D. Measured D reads 5399.0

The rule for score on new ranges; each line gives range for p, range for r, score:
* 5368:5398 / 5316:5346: 9.68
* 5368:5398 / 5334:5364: 9.79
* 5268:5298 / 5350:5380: 9.85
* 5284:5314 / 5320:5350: 9.42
